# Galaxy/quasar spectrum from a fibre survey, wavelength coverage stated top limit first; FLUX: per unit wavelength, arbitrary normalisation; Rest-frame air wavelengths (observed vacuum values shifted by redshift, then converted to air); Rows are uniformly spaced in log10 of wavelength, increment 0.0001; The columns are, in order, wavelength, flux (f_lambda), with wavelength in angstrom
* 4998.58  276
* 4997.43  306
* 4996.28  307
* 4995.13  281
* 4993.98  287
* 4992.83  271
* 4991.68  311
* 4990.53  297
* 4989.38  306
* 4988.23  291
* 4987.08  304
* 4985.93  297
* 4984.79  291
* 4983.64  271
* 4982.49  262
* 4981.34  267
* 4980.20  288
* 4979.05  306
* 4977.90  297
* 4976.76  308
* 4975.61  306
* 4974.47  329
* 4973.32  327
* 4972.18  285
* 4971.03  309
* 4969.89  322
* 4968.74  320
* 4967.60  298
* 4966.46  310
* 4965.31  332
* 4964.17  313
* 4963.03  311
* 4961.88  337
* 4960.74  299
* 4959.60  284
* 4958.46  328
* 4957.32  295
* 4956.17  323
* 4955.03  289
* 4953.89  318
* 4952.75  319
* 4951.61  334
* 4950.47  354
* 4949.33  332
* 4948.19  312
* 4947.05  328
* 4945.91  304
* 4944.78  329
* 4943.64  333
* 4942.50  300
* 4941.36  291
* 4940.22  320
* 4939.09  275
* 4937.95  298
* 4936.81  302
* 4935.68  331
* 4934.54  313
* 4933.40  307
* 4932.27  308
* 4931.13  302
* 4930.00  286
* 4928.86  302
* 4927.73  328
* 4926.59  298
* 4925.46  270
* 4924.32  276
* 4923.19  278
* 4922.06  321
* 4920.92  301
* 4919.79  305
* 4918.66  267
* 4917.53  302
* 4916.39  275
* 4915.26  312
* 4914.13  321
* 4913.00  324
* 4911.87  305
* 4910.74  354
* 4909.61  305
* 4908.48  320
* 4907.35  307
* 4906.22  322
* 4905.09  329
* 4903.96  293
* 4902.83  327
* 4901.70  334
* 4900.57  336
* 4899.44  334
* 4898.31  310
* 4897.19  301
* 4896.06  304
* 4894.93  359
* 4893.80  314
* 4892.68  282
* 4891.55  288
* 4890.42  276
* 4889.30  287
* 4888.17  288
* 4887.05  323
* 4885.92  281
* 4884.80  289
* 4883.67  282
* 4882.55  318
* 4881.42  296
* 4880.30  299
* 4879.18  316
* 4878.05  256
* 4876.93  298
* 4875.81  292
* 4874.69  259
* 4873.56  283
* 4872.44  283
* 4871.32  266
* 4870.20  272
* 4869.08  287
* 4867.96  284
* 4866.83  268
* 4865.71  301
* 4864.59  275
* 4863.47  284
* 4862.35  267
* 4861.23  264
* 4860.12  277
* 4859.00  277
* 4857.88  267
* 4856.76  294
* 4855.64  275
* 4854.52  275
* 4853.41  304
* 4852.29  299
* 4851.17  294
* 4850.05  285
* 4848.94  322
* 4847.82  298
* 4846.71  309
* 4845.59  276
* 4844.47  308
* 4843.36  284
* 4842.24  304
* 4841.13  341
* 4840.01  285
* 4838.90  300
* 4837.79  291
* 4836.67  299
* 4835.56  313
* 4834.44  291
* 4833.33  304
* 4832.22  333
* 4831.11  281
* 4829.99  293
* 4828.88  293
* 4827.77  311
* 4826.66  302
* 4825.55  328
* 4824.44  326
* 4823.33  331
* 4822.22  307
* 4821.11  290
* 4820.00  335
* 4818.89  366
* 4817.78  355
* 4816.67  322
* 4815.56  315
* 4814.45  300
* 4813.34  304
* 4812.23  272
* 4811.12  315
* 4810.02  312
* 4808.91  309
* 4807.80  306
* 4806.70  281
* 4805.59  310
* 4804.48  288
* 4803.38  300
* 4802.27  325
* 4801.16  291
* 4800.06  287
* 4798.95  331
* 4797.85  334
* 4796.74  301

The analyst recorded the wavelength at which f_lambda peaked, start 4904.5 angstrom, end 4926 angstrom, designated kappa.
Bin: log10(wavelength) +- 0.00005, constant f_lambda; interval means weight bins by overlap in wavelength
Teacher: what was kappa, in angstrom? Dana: 4910.74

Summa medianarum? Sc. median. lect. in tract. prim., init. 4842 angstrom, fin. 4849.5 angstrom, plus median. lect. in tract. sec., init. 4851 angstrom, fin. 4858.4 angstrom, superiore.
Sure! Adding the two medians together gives 598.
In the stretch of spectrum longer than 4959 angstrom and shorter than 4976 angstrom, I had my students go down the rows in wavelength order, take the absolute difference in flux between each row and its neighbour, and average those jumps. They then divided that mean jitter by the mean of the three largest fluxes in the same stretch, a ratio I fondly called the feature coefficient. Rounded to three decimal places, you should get 0.056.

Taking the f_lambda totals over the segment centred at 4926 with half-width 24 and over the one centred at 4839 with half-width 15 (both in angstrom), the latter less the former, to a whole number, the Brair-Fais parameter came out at -4739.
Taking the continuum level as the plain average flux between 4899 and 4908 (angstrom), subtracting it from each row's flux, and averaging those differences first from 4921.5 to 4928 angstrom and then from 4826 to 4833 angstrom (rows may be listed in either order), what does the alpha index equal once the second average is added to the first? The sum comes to -48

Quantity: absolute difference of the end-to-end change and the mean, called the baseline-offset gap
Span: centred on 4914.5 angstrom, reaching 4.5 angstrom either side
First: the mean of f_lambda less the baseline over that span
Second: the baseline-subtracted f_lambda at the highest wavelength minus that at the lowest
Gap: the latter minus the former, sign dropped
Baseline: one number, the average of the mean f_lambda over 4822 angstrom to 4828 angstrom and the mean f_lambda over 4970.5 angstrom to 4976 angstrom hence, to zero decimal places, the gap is 80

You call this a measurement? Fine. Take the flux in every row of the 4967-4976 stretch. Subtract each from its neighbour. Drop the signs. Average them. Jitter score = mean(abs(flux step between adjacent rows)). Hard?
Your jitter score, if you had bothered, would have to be 18.3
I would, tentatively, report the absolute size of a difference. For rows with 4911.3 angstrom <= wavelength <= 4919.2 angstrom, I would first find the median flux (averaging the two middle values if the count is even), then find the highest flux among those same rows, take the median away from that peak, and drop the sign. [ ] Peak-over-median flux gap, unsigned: 19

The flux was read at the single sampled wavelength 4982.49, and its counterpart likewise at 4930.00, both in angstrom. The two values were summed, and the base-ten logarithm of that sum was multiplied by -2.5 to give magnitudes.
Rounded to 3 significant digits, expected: -6.85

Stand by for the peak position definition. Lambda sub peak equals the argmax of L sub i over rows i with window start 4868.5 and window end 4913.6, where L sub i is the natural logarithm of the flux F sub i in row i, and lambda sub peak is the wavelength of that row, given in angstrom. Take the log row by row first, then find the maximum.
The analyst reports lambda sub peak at 4894.93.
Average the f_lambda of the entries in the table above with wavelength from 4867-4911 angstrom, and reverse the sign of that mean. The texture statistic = -301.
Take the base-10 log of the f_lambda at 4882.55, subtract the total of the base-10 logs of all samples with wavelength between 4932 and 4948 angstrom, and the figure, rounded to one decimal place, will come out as -32.4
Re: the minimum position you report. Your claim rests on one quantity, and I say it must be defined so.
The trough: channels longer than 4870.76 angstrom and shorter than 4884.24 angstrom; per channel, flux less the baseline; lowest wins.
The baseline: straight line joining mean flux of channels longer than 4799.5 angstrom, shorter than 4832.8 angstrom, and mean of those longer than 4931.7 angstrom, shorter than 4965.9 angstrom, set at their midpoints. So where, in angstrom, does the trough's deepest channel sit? 4878.05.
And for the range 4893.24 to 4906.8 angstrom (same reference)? 4903.96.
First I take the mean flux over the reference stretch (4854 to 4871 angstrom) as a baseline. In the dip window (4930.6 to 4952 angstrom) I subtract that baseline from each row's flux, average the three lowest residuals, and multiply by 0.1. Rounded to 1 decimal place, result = 1.0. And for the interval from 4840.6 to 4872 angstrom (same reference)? -1.2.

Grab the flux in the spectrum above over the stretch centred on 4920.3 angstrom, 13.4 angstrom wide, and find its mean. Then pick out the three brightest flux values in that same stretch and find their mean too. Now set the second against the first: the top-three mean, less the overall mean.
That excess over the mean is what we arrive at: 24.2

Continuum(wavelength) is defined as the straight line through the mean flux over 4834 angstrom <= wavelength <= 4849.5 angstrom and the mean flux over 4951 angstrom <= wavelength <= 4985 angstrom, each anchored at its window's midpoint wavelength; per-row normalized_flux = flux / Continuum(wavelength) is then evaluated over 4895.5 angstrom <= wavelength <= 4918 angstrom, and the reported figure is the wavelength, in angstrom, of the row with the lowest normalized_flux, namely 4916.39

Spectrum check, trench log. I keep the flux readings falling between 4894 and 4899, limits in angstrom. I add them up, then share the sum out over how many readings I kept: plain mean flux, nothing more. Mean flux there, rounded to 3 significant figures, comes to 318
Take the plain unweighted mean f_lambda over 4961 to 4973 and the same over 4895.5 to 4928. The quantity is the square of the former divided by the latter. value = 319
